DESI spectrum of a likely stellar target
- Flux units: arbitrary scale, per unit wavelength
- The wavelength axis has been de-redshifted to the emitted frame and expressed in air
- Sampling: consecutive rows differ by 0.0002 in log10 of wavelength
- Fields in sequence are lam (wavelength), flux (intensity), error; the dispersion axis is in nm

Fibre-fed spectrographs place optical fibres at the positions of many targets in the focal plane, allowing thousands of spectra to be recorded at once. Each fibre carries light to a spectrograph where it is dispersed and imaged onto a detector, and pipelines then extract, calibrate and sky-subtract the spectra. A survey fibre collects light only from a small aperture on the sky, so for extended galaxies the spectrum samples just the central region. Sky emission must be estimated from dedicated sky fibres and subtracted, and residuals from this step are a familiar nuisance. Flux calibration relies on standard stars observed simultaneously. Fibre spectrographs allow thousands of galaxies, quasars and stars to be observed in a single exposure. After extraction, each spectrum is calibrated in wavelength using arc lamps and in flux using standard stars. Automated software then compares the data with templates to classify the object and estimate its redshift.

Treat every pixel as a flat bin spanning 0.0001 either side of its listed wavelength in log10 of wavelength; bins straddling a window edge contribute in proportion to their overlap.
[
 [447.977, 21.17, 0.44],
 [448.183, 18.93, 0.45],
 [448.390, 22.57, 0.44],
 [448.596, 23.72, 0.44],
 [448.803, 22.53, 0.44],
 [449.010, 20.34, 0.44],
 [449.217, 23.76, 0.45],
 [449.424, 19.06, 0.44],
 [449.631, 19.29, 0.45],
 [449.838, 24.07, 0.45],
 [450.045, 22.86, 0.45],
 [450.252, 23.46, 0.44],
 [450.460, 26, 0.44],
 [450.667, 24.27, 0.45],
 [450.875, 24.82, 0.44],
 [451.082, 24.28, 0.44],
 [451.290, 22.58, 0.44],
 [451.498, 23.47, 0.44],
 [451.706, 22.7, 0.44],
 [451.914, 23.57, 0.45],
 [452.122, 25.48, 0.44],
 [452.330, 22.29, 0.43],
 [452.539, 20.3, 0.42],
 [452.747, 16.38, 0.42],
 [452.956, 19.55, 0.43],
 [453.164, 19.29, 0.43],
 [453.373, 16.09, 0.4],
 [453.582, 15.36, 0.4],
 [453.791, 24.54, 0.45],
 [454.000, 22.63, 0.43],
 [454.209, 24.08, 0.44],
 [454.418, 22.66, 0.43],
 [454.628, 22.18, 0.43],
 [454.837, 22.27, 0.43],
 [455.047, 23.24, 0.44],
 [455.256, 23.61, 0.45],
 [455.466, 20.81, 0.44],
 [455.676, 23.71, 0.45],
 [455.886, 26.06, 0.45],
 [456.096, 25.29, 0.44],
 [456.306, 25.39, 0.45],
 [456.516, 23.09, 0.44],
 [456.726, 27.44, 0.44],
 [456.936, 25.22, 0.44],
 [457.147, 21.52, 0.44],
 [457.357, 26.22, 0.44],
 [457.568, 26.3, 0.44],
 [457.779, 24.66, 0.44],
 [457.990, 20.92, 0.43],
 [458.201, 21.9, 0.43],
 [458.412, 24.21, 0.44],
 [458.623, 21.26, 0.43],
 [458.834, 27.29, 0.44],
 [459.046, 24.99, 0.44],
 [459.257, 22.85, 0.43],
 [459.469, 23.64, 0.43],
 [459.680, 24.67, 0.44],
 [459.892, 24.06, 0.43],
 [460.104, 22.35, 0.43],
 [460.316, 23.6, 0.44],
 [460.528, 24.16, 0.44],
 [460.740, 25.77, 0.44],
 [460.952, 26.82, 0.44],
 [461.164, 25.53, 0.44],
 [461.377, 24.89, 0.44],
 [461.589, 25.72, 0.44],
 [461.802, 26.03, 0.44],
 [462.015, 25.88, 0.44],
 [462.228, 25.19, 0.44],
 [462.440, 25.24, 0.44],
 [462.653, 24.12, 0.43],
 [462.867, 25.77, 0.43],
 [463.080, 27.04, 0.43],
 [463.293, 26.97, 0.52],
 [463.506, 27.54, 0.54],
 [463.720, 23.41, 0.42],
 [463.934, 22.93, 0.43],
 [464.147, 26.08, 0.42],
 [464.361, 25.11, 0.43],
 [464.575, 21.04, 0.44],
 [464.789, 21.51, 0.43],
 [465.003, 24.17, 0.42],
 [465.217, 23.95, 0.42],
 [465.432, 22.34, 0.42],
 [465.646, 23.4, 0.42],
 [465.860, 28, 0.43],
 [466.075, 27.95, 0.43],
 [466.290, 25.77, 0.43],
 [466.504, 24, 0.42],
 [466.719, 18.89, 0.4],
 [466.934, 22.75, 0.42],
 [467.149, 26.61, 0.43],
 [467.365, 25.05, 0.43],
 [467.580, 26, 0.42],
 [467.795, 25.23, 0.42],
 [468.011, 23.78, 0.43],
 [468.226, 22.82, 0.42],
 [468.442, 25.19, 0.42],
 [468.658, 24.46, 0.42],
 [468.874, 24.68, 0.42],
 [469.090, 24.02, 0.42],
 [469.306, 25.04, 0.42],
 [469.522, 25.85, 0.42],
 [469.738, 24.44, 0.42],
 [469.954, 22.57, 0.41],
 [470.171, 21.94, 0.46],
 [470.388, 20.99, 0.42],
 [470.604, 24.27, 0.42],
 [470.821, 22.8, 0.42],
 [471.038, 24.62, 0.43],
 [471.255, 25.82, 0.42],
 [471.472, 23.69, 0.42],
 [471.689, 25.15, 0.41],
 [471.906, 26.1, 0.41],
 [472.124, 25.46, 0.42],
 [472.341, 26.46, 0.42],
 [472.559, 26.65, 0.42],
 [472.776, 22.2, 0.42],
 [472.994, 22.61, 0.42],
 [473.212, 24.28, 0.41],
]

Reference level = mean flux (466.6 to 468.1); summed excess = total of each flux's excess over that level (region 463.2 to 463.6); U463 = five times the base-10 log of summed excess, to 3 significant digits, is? 4.04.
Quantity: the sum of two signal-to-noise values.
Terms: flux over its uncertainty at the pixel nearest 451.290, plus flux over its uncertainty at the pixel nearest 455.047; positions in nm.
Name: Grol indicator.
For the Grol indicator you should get 104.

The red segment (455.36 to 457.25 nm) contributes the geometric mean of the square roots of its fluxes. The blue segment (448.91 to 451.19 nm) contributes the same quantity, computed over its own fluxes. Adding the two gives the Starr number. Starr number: 9.70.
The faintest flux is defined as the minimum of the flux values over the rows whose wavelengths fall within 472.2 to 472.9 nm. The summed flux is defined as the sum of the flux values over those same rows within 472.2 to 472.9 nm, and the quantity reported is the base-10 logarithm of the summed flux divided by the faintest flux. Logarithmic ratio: 0.530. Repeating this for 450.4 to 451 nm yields 0.491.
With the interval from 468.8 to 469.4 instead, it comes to 0.487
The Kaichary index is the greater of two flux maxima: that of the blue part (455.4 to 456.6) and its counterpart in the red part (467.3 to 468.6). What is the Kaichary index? 26.1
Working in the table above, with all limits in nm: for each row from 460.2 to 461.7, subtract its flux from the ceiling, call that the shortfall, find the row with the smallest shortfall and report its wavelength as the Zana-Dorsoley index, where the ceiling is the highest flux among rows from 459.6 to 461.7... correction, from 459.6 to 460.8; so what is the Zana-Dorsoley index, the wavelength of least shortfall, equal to 460.952 nm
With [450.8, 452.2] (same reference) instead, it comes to 452.122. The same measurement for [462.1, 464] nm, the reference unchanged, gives 463.506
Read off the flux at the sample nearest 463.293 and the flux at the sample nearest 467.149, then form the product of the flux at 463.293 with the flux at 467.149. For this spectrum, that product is 718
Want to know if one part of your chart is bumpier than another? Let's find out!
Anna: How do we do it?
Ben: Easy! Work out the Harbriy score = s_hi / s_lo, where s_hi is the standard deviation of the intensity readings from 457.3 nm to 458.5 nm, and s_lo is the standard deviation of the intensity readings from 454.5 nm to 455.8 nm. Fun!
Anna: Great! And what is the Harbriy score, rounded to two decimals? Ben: 2.00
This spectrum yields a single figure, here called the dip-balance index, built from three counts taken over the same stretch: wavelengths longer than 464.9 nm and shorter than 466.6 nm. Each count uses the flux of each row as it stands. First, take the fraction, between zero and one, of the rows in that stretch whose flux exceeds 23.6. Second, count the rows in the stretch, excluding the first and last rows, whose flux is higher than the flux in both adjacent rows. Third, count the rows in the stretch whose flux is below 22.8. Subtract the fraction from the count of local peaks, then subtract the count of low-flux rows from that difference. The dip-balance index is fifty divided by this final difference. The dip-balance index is -67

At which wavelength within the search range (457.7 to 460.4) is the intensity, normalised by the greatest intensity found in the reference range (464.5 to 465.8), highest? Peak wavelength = 458.834 nm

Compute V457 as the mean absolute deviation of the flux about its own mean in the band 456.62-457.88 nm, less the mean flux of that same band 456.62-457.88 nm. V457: -23.8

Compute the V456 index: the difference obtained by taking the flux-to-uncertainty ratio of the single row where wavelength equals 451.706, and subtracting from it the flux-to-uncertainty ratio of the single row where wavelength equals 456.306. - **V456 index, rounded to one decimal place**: -4.8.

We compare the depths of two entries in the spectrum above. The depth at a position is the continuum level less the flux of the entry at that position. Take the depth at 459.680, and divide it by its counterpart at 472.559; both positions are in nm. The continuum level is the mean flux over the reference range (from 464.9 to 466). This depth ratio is 0.1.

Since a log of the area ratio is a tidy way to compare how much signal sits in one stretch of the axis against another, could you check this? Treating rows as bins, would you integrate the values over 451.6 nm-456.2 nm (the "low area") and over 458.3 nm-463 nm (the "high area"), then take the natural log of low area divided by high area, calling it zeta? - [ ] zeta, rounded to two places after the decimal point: -0.14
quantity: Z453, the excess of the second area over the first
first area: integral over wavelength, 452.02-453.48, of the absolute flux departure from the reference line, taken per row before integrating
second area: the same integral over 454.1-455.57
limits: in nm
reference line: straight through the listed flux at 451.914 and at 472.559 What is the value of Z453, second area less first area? -4.3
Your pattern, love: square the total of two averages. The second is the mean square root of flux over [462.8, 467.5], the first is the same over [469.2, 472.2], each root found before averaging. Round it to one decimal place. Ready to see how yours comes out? 97.3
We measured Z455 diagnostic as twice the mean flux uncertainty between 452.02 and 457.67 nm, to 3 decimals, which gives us 0.870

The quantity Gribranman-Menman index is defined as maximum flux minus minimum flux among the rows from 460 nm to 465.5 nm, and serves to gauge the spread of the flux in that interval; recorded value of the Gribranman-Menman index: 6.5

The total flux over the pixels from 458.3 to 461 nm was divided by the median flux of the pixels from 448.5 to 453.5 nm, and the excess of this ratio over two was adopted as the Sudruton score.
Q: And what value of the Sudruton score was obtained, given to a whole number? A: 12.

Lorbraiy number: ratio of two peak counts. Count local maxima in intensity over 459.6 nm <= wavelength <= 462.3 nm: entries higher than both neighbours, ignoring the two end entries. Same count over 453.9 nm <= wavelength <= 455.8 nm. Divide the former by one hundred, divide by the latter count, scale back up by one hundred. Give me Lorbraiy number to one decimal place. 1.0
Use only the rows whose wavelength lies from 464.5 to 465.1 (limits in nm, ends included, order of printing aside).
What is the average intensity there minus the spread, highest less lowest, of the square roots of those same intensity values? 21.9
